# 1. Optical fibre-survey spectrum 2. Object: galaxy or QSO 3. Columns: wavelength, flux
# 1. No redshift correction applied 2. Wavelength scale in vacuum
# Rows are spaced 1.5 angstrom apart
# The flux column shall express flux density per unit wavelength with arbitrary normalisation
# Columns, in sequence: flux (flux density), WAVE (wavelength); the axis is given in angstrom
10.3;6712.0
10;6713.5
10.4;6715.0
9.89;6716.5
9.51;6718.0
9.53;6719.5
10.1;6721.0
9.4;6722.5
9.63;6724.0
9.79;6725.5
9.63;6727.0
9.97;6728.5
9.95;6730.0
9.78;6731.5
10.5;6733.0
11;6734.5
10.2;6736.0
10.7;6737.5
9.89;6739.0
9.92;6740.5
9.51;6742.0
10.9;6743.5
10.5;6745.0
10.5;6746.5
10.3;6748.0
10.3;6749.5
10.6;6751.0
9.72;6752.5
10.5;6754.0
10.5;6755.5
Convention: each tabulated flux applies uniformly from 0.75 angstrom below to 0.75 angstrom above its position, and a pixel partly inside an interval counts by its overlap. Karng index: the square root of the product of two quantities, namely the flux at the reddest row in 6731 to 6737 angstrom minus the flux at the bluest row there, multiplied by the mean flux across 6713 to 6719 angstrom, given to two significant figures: 2.0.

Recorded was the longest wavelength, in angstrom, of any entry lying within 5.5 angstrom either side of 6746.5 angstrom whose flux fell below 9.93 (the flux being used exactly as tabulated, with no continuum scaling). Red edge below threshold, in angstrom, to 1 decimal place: 6742.0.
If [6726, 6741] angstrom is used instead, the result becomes 6740.5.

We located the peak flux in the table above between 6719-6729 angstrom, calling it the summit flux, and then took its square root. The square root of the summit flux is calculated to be 3.18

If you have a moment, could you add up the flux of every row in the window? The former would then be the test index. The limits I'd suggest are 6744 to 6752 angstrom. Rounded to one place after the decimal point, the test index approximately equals 52.2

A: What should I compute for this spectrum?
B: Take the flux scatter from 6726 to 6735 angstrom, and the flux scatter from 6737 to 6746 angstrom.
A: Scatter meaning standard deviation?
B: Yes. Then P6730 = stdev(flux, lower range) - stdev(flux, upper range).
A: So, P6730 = -0.03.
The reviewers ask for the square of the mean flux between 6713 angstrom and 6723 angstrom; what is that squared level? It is 97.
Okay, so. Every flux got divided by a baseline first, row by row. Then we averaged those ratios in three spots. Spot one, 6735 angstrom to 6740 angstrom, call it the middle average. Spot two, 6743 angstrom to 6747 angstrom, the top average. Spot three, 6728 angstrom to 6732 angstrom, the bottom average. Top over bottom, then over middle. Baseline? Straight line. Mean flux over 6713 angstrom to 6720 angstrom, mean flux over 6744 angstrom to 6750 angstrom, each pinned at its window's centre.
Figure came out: 1.04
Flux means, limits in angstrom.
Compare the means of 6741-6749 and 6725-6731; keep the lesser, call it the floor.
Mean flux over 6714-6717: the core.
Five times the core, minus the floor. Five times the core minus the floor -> 40.9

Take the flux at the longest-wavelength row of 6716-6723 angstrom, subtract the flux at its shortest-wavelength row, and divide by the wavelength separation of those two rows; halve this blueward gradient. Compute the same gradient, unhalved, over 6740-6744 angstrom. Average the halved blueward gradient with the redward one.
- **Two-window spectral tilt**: 0.14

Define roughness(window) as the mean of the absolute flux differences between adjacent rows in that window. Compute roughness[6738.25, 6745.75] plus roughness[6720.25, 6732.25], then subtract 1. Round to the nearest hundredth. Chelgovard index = -0.19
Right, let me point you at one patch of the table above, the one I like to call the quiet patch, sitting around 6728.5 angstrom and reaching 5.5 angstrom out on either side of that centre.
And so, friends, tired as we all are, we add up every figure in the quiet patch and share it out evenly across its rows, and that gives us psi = 9.9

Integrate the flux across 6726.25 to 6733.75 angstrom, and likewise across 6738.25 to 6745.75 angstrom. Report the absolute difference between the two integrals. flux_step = 1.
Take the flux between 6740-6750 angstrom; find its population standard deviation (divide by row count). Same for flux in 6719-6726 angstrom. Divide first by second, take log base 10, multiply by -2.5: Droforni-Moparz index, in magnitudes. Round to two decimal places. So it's -0.59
